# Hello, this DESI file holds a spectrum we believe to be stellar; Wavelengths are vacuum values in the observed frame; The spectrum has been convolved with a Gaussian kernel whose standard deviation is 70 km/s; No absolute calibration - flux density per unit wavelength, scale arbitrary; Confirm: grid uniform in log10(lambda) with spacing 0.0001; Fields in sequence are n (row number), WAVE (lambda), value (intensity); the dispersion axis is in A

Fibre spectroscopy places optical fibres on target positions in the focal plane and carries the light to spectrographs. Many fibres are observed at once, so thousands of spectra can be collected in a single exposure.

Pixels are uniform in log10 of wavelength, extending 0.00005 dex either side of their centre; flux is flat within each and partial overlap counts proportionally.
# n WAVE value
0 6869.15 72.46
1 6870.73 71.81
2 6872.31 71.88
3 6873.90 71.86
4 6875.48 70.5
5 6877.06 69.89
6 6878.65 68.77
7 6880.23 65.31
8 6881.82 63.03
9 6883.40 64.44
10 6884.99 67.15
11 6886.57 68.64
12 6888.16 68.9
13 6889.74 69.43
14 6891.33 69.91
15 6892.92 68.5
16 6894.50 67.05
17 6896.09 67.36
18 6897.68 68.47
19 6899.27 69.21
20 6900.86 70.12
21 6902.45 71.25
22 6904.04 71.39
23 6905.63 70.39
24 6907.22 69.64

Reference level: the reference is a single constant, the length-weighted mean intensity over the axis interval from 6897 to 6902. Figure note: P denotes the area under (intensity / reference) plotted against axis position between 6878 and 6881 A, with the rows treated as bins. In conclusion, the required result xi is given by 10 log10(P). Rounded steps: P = 2.90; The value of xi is 4.62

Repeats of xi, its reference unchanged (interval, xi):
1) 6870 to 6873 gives 4.93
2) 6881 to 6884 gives 4.40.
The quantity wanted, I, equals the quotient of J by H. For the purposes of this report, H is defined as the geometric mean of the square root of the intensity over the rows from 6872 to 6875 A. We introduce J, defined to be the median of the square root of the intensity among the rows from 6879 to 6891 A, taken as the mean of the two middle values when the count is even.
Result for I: 0.97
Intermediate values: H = 8.48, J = 8.19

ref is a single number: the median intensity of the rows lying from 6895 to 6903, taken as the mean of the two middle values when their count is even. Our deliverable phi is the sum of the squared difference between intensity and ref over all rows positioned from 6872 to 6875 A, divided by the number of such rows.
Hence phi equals 7.1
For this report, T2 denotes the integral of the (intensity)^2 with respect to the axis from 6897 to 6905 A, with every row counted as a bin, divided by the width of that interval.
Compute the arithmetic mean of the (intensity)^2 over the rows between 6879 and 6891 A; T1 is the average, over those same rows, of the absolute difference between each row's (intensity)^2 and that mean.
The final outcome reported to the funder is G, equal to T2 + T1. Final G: 5193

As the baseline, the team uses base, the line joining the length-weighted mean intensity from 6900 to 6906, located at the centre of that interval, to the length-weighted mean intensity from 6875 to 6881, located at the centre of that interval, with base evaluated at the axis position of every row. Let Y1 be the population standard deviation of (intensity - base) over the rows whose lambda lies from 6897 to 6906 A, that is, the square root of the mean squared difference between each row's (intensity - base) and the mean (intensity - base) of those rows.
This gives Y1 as 0.86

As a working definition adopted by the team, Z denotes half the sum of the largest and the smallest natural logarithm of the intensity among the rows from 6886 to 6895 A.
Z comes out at 4.23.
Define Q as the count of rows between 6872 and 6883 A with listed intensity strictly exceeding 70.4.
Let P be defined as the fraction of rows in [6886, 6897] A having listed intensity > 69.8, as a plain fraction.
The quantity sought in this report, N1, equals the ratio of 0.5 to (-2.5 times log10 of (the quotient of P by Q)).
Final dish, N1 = 0.15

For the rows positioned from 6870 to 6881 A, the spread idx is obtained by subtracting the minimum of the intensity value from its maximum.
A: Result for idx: 6.6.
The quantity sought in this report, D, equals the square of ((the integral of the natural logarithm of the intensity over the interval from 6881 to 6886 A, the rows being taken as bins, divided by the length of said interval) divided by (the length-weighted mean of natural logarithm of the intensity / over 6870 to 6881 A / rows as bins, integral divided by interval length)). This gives 0.97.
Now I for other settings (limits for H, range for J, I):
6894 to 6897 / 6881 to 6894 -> 1.01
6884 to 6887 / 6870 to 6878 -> 1.03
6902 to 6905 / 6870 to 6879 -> 1.00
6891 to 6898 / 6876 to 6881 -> 1.00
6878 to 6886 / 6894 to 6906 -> 1.03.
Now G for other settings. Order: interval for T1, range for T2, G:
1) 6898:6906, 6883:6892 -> 4751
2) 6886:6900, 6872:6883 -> 4787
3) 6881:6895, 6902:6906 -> 5290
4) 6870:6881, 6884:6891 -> 4933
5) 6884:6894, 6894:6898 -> 4651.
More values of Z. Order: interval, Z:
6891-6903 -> 4.24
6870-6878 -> 4.26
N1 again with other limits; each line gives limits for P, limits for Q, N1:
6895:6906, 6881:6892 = 0.00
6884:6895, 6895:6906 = 0.17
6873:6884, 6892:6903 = 0.54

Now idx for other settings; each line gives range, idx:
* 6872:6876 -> 1.4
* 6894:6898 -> 1.4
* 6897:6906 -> 2.9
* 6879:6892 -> 6.9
